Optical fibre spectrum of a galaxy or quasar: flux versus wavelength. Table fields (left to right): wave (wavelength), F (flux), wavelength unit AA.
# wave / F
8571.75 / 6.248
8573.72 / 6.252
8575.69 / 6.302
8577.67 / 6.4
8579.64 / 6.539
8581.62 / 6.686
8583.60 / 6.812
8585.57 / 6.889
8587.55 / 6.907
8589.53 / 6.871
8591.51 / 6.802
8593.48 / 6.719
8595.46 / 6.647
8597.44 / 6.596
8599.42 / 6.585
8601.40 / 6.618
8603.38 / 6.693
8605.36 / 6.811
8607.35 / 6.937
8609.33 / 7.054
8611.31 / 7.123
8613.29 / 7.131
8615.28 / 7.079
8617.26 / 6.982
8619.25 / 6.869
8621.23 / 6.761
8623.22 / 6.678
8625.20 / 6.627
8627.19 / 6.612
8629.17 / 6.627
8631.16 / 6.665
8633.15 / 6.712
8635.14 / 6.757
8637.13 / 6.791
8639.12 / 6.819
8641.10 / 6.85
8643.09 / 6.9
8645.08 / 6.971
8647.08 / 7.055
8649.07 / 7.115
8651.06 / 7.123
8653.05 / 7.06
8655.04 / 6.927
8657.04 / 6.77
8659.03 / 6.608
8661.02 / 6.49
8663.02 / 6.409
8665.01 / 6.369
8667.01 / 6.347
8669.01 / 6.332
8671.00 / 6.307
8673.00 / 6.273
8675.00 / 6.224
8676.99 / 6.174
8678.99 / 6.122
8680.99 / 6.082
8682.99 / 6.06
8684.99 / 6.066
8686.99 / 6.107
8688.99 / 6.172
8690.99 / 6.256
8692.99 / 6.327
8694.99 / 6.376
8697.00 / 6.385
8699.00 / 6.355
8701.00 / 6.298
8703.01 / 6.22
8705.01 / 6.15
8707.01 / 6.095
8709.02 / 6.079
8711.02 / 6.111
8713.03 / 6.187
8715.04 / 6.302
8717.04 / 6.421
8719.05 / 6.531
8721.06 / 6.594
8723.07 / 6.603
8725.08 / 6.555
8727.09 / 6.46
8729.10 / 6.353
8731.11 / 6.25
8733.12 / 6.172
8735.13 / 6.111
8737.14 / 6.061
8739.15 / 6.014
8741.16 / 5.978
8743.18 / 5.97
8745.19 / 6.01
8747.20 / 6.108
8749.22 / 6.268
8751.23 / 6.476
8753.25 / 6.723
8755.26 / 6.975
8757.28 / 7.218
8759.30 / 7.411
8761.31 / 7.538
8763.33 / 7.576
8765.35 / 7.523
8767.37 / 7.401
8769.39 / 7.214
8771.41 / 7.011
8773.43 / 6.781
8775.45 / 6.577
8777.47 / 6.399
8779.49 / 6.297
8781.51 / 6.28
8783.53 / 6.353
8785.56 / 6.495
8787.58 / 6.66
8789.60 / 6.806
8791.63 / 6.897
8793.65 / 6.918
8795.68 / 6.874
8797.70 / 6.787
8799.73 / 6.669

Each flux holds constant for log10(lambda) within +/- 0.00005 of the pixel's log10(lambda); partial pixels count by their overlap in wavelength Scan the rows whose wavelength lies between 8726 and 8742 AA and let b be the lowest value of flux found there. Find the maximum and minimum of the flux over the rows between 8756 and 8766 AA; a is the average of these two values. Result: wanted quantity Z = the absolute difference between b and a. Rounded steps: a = 7.4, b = 5.978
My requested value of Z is 1.42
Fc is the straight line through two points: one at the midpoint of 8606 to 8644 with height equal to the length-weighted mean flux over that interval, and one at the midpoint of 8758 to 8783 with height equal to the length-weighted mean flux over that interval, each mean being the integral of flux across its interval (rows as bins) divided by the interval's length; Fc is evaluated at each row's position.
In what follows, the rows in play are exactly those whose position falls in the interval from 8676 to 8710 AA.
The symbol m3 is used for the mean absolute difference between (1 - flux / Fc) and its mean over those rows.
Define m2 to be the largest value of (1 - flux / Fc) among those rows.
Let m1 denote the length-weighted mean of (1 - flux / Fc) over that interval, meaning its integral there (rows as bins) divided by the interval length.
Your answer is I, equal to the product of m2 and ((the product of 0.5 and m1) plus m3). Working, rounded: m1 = 0.10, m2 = 0.122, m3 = 0.014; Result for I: 0.008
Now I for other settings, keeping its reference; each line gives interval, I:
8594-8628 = 0.001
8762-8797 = 0.006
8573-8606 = 0.003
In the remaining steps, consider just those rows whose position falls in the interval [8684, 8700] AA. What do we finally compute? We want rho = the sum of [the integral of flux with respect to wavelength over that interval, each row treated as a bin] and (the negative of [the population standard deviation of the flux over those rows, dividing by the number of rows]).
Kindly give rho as 100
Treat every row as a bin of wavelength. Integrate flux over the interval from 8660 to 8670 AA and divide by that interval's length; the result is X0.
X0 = 6.4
